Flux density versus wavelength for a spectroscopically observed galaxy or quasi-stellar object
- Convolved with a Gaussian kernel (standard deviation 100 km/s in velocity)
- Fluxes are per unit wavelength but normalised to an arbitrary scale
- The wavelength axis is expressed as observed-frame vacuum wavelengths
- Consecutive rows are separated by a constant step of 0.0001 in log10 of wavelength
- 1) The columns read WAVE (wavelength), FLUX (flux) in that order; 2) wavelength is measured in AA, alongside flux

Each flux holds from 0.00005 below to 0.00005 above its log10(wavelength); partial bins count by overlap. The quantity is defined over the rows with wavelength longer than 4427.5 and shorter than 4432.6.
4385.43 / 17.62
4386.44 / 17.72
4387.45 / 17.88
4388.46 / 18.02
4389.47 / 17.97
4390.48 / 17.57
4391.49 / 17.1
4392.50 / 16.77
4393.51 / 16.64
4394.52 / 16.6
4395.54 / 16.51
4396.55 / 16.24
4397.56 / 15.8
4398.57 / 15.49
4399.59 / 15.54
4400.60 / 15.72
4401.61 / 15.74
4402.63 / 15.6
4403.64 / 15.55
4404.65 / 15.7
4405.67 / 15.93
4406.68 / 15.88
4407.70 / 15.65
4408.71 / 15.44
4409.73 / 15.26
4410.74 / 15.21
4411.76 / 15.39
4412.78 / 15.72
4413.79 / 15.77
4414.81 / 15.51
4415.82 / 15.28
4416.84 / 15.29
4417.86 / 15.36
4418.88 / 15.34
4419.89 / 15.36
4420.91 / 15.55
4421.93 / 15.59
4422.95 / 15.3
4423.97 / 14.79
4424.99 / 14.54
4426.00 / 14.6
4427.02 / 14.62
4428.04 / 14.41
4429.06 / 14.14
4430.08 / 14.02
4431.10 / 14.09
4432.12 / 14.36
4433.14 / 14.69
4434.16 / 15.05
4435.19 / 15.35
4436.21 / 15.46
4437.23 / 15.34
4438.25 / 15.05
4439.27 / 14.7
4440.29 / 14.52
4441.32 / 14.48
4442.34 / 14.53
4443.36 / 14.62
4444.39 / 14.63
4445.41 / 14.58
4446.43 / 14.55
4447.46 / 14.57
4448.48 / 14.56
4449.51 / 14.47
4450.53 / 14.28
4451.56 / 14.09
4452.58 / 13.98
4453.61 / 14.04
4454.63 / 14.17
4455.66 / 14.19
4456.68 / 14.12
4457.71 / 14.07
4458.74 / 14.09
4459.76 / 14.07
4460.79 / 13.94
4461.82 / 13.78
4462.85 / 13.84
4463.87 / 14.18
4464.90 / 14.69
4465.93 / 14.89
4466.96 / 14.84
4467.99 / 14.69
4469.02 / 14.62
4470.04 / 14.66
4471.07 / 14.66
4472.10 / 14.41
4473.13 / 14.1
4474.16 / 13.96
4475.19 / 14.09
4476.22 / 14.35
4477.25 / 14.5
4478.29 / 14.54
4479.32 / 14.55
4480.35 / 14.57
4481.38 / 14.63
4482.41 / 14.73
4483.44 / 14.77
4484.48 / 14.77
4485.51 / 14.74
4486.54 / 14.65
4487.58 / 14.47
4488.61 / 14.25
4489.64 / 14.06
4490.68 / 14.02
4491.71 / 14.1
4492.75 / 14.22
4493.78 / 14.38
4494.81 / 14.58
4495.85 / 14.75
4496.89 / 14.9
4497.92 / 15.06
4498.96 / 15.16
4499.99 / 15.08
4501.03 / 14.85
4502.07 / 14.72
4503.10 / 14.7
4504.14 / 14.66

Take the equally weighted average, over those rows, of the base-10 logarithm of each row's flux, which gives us 1.152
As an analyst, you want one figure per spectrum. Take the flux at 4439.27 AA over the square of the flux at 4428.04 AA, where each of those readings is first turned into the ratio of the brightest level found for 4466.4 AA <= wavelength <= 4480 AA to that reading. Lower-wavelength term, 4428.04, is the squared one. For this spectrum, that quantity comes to 0.95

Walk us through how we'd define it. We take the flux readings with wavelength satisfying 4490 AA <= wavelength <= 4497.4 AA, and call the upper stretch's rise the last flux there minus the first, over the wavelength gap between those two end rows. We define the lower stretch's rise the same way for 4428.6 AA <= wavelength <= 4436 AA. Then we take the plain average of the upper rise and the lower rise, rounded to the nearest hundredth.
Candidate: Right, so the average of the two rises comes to 0.17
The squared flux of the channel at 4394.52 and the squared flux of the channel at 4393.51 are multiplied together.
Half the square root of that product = 138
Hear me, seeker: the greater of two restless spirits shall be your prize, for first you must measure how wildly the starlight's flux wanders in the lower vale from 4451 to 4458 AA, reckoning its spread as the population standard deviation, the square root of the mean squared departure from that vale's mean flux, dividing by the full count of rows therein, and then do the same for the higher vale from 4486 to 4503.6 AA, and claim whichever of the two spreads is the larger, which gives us 0.36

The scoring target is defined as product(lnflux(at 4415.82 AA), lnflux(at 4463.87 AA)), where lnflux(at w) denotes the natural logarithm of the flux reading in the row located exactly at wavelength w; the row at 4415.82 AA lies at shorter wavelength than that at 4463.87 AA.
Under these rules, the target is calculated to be 7.23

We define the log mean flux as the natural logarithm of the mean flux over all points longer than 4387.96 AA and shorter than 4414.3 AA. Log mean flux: 2.78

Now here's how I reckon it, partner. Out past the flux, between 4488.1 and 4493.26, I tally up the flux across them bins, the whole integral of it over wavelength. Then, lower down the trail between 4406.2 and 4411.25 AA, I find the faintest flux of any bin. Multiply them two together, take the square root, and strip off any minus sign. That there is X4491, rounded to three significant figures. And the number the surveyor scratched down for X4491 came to 33.3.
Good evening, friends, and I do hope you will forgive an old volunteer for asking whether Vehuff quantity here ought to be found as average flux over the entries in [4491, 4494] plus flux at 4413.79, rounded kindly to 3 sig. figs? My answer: 30.0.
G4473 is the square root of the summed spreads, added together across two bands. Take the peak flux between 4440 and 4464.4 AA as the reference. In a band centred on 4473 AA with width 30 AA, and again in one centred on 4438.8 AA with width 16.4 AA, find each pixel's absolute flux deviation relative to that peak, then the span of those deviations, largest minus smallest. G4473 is 1.30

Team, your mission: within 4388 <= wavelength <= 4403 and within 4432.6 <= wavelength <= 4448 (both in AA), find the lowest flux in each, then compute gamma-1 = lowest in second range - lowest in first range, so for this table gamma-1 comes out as -1.0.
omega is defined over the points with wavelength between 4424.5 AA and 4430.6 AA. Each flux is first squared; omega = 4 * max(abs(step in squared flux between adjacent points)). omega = 31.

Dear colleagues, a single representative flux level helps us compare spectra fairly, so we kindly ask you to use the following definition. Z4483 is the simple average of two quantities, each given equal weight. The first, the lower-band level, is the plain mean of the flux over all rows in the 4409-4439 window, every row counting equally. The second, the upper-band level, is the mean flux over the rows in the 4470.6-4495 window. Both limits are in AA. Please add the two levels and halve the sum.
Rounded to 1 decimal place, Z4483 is 14.7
